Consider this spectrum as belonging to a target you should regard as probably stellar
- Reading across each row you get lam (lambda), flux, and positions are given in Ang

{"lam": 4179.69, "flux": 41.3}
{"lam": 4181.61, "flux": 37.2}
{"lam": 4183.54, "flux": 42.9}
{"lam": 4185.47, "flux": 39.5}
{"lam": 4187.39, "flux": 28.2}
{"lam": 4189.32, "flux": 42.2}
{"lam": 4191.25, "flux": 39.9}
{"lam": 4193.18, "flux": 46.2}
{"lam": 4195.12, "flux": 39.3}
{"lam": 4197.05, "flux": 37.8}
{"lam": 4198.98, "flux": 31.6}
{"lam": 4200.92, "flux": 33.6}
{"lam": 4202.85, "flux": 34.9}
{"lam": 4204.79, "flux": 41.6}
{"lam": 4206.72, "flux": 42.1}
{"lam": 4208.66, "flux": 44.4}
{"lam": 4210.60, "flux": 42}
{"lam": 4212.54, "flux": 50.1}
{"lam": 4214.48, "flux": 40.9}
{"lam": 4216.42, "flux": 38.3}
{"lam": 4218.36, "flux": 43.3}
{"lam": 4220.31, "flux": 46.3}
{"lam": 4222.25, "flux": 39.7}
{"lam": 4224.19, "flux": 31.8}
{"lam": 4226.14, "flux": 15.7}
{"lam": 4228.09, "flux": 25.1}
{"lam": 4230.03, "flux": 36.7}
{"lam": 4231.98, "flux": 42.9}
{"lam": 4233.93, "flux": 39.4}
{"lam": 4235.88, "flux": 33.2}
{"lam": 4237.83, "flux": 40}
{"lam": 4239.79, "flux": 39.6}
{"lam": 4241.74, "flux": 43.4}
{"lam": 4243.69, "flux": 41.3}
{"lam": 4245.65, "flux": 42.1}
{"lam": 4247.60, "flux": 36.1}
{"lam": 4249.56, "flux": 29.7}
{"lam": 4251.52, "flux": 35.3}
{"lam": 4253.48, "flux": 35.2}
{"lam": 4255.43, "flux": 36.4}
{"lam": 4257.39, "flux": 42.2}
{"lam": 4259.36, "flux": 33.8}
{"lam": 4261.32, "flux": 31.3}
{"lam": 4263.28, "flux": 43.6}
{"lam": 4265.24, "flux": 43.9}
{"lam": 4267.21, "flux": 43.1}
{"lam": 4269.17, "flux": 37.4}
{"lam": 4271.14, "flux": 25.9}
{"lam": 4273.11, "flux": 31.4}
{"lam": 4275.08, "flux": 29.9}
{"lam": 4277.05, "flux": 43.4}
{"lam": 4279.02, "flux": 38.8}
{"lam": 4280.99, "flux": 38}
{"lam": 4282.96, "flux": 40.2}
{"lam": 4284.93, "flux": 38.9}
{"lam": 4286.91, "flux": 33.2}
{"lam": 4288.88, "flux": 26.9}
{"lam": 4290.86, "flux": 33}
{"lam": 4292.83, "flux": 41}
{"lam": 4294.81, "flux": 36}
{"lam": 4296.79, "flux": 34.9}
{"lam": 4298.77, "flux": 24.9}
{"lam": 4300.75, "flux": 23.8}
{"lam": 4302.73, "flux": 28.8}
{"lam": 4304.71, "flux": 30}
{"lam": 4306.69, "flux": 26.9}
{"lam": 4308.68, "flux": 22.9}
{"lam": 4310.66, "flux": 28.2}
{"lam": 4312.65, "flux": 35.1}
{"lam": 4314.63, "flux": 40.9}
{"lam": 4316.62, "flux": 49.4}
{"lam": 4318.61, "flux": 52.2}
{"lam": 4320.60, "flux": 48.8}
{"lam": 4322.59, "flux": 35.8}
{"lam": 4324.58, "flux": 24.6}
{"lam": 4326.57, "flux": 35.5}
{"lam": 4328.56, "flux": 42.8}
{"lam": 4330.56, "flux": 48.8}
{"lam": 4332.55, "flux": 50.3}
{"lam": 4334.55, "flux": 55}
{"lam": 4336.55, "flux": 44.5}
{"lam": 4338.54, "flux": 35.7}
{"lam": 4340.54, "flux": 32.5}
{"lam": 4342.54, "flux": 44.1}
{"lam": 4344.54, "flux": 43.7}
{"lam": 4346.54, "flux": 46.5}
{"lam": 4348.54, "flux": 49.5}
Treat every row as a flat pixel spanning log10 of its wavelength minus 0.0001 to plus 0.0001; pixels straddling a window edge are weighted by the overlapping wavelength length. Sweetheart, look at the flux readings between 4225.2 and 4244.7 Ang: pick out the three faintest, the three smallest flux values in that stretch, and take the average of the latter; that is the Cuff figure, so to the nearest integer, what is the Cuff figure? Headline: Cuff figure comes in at 25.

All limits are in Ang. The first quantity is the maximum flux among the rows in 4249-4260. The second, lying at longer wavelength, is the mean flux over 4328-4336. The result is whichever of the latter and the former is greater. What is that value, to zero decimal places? 49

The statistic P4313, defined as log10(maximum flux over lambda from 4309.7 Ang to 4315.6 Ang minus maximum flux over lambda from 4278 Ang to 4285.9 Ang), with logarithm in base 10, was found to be -0.2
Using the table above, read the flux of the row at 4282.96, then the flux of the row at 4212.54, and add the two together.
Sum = 90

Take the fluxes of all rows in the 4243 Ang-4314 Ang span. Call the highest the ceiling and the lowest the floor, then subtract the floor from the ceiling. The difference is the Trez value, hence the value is 21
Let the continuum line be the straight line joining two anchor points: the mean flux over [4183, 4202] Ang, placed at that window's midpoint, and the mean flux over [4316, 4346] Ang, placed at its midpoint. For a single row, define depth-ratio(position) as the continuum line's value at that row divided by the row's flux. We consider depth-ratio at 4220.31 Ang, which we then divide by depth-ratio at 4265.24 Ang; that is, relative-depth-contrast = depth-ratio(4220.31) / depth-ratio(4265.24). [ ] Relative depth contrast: 0.91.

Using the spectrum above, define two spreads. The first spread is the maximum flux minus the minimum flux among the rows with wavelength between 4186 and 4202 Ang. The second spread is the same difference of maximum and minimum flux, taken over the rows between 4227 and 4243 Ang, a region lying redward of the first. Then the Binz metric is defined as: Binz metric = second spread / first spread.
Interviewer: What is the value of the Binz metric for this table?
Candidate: 1.02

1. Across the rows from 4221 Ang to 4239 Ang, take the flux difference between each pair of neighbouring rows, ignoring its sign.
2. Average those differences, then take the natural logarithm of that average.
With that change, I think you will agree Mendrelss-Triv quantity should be 2.1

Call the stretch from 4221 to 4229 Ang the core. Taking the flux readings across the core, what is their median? 28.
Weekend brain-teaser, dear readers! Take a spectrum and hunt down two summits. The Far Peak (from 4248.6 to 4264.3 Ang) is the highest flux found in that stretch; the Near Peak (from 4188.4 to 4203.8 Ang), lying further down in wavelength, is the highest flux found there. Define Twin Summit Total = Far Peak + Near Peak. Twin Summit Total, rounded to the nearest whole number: 90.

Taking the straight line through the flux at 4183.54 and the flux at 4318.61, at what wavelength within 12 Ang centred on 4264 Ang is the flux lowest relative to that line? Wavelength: 4261.32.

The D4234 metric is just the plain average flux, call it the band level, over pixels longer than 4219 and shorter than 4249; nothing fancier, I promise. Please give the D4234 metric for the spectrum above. 36.9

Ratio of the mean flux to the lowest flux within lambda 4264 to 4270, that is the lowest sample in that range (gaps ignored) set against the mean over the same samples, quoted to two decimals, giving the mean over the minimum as 1.11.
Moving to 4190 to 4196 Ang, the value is 1.06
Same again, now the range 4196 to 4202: 1.09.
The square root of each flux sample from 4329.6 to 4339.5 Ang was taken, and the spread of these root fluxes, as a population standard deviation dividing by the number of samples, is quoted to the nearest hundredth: 0.49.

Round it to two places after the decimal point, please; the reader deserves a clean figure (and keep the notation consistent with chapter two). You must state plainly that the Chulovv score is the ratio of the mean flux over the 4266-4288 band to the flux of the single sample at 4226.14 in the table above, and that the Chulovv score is 2.32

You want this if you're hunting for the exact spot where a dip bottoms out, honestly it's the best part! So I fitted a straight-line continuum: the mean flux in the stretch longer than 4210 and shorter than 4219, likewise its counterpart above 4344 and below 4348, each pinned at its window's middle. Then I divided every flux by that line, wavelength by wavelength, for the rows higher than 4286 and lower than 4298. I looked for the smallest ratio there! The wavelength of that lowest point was 4288.88 Ang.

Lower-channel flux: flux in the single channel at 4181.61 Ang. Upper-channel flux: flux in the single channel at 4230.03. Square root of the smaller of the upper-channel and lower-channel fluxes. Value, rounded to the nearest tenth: 6.1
